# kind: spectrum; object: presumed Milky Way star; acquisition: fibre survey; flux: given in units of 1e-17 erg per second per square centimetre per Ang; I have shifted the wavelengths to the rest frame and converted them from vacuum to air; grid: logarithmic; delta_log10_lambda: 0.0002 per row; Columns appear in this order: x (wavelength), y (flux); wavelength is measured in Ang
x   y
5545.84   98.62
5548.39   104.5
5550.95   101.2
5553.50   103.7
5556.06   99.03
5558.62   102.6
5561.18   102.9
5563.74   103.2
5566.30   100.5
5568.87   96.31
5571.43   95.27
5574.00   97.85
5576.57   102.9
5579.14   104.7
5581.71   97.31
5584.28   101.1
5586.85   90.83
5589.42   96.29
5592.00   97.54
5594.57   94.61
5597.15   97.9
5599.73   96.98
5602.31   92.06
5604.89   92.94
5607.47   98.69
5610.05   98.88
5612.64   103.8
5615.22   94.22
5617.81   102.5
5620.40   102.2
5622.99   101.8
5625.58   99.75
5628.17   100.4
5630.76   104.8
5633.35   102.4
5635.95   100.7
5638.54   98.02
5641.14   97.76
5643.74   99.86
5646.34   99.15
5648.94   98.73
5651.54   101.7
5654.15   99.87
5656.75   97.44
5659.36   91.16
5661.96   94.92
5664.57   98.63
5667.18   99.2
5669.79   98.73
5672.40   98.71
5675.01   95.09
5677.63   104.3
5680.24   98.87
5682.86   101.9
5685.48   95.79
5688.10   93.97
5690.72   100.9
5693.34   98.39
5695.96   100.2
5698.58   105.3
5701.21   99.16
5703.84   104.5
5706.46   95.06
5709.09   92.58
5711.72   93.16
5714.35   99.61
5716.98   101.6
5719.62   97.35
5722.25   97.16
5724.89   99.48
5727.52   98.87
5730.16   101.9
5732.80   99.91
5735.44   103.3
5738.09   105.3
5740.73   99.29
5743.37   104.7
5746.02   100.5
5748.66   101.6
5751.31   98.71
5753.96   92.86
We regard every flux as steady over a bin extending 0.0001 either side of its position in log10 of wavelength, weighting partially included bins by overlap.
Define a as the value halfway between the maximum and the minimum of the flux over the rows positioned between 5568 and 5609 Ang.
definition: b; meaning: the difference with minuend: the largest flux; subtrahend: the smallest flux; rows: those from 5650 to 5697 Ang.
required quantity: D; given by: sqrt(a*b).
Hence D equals 35.8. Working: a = 98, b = 13.1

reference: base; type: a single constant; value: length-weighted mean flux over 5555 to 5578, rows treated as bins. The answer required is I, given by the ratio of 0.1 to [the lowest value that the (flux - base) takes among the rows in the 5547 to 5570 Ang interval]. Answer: -0.027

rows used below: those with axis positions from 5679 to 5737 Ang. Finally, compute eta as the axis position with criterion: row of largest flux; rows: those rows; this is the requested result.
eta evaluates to 5698.58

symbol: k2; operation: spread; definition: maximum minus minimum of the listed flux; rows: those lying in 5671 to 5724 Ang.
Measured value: 12.7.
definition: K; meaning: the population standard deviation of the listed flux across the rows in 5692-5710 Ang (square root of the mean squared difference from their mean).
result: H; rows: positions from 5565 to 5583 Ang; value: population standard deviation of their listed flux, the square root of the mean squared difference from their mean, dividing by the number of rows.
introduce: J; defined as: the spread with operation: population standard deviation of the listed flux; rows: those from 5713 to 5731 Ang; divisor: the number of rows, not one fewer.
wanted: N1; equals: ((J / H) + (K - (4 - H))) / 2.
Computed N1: 2.0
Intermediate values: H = 3.3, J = 1.7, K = 4.3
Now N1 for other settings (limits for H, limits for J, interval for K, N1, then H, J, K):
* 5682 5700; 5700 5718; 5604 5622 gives 2.3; 3.5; 4.2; 3.9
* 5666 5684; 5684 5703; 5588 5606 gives 1.0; 2.7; 3.4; 2.1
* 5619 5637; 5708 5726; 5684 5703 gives 1.5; 1.6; 3.1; 3.4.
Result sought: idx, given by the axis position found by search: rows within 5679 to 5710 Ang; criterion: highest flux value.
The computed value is 5698.58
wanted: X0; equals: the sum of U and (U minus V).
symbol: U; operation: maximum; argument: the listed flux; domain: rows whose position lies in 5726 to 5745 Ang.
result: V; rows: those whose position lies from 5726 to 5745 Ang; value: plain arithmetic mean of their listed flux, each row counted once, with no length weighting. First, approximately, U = 105.3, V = 102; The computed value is 109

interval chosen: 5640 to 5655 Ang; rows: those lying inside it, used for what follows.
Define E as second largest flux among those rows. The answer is 99.87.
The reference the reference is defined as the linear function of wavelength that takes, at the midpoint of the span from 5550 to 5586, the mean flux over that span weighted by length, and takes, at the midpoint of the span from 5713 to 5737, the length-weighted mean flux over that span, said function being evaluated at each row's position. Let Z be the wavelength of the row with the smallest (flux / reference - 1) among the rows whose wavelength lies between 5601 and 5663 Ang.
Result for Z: 5659.36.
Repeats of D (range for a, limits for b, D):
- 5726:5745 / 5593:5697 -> 37.3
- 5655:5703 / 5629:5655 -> 26.3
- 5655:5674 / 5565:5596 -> 36.3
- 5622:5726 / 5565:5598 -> 36.9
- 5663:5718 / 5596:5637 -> 35.5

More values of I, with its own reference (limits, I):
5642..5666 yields -0.011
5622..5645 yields -0.043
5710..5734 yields -0.014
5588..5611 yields -0.012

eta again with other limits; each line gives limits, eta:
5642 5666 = 5651.54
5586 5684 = 5630.76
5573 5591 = 5579.14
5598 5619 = 5612.64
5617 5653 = 5630.76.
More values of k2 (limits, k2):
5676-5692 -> 10.3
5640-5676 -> 10.5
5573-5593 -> 13.9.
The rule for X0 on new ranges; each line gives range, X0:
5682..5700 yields 111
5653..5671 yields 103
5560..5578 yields 107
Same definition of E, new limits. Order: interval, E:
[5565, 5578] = 100.5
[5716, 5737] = 101.9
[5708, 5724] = 99.61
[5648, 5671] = 99.87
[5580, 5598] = 97.9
